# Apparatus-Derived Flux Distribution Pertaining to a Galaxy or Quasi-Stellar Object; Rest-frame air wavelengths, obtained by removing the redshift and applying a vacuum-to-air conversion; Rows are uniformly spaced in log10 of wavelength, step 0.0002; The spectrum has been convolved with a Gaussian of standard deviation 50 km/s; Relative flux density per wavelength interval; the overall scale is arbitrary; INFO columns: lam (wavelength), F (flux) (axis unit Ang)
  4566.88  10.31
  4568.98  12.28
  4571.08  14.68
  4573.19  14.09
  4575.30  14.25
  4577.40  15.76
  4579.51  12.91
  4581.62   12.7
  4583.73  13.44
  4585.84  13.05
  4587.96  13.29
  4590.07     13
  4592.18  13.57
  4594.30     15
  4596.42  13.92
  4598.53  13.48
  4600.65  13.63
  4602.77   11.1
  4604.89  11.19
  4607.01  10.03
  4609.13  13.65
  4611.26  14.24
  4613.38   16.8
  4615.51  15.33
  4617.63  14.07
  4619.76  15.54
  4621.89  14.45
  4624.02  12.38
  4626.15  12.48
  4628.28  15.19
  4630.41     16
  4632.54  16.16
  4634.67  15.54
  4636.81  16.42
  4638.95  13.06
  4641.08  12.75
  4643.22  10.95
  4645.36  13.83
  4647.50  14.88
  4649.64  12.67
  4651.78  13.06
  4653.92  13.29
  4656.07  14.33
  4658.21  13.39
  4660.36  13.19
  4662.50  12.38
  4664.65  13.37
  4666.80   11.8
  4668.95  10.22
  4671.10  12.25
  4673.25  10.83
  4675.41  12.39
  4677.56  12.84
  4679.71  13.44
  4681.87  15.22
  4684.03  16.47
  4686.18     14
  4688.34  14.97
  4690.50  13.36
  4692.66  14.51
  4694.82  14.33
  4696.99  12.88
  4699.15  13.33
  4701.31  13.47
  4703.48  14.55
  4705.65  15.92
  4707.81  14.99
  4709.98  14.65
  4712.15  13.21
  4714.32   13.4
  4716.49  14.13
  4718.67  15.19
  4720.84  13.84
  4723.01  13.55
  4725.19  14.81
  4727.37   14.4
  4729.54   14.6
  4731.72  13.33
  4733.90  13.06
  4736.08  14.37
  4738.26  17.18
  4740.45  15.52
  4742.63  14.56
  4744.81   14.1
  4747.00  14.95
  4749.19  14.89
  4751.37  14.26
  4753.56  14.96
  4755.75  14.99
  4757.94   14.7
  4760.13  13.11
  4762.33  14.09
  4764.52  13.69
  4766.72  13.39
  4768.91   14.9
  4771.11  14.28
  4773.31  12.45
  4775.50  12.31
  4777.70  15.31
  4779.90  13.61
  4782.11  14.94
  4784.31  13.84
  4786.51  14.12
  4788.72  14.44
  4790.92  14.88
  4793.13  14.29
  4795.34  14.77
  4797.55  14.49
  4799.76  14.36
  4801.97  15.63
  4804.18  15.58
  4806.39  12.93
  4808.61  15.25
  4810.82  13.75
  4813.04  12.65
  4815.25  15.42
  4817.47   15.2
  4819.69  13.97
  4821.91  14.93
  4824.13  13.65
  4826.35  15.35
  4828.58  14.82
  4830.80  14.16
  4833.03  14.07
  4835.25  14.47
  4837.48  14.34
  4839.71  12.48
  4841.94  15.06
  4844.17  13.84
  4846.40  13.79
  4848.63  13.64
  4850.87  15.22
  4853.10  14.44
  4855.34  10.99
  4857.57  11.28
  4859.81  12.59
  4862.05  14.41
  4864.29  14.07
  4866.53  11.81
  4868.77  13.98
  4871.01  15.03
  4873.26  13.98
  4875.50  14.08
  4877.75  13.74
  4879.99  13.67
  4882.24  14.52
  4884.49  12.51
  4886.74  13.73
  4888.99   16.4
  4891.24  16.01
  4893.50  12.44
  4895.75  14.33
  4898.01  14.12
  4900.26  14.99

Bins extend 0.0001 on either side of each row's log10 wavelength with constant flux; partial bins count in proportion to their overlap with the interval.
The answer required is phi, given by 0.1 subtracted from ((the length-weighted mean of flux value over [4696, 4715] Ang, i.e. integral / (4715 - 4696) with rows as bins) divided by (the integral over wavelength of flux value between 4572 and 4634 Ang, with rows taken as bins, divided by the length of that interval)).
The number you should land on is 0.92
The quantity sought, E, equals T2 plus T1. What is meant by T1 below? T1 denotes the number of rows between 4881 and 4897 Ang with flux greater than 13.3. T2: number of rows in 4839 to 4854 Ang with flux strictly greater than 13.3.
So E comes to 11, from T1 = 5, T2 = 6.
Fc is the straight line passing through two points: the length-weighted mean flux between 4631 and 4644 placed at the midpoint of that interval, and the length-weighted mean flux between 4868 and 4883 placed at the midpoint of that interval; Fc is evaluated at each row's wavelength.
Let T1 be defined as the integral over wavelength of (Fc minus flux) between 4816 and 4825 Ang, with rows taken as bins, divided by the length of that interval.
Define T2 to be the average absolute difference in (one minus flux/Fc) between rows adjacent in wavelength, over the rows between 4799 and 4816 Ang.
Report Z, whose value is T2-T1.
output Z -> 0.4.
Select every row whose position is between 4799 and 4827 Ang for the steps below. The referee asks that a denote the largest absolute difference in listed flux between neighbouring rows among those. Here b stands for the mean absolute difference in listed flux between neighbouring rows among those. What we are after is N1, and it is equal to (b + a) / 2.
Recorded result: 2.1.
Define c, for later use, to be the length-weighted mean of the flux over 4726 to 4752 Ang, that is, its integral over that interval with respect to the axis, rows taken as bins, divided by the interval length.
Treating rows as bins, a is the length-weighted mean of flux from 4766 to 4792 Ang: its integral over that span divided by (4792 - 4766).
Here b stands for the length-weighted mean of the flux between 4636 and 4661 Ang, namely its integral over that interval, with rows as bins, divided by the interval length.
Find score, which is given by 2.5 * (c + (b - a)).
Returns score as 35.0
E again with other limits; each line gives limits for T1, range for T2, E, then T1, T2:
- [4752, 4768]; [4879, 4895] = 11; 6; 5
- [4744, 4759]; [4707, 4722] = 13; 7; 6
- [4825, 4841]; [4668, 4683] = 8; 6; 2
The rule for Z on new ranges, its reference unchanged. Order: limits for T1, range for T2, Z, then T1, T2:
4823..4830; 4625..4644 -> 0.5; -0.42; 0.093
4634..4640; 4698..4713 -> 0.8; -0.69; 0.062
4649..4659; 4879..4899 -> -0.8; 0.90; 0.113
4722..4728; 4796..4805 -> 0.1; -0.02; 0.034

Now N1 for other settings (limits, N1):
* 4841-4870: 2.4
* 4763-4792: 2.0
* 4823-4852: 1.7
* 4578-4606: 1.6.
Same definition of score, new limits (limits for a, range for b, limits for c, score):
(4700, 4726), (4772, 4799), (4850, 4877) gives 33.3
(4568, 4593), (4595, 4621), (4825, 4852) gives 35.7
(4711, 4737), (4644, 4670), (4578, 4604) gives 30.8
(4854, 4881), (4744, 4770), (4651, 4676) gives 33.9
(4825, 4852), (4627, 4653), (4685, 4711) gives 35.5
